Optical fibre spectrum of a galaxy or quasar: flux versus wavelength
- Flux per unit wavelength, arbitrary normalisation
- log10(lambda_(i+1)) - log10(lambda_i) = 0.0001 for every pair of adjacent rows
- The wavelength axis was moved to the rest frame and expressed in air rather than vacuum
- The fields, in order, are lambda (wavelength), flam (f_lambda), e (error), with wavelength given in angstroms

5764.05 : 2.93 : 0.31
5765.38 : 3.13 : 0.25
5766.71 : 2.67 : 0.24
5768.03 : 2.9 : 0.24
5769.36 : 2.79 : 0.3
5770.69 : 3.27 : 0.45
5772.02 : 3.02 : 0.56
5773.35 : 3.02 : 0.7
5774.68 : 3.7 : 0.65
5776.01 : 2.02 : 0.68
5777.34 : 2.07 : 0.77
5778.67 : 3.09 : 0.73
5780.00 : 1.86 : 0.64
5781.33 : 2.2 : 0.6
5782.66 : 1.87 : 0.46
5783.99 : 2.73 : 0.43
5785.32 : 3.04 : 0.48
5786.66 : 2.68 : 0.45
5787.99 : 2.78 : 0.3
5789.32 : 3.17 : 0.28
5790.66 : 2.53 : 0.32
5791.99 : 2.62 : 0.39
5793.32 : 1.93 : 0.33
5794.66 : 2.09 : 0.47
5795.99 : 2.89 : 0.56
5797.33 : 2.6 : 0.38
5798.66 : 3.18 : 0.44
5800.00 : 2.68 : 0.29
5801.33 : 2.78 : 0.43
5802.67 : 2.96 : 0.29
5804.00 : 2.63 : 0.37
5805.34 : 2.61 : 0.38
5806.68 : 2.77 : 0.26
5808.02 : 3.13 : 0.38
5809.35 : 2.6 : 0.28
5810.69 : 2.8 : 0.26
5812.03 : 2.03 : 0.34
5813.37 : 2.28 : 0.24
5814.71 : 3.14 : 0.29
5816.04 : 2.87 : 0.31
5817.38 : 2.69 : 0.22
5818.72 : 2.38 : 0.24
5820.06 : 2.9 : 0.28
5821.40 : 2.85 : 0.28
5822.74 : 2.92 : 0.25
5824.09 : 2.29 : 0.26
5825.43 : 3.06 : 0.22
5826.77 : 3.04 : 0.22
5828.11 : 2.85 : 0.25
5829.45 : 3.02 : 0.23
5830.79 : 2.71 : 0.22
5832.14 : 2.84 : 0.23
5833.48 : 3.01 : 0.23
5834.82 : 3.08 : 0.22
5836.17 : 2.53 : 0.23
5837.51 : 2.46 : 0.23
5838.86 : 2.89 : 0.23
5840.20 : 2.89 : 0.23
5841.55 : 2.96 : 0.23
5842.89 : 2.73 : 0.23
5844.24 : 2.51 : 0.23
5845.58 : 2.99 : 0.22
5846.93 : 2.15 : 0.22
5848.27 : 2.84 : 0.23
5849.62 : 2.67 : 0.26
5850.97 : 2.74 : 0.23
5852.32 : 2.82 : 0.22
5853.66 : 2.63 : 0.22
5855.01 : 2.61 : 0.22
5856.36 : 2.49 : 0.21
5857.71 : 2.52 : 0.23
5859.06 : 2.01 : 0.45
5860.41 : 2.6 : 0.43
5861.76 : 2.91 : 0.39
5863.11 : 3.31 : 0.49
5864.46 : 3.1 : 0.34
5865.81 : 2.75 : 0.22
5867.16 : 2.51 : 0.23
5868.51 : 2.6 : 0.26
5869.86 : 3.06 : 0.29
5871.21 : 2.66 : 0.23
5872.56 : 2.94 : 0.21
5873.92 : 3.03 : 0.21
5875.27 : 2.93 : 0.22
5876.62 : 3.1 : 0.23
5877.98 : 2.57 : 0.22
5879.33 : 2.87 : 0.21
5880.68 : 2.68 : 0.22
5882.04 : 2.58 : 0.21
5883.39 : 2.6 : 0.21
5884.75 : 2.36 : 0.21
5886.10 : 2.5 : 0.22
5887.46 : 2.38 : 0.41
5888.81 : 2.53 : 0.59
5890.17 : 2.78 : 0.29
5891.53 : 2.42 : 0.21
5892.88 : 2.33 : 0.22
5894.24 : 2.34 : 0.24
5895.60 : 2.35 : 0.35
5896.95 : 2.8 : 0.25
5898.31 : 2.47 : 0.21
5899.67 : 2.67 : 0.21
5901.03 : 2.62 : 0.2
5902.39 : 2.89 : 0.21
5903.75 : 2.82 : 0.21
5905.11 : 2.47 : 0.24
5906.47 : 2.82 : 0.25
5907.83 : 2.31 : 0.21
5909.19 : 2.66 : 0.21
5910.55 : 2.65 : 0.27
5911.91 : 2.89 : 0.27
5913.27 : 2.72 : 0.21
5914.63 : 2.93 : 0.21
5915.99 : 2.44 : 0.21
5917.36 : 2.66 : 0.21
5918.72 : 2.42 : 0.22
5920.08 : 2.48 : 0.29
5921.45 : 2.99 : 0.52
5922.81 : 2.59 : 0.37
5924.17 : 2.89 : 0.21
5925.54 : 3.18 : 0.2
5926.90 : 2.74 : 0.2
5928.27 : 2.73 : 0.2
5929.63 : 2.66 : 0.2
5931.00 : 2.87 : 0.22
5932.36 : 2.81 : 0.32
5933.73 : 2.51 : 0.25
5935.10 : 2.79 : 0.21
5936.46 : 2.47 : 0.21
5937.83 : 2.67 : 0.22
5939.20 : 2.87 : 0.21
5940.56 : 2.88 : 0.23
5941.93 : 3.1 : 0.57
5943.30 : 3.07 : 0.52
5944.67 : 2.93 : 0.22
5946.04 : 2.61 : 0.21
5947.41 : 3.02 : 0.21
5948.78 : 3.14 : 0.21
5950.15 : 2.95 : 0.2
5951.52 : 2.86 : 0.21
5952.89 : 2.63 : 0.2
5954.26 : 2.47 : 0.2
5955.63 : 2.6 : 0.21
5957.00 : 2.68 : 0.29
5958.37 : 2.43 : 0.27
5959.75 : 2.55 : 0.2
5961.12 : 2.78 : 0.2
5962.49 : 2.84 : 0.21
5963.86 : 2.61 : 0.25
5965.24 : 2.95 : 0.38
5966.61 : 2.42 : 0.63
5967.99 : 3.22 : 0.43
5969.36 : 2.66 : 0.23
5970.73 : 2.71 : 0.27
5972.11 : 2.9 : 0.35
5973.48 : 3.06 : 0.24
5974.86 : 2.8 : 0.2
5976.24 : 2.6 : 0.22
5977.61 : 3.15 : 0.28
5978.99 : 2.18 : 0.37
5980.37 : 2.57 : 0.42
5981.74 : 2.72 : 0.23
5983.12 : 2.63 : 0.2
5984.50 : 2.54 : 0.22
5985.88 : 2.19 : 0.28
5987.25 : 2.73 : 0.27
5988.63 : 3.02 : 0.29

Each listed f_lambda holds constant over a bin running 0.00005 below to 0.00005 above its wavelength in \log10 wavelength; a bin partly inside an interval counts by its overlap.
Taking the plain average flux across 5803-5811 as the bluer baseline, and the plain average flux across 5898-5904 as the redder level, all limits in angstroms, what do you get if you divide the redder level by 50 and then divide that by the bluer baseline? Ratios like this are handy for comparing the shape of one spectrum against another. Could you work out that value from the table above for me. 0.0195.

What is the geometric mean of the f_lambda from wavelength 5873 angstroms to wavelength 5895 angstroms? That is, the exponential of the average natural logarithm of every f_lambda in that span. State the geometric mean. 2.61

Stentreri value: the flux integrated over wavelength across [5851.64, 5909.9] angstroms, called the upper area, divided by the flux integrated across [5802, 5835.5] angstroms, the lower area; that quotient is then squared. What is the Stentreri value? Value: 3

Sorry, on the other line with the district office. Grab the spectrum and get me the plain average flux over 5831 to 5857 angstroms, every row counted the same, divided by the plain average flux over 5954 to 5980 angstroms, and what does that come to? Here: 1.00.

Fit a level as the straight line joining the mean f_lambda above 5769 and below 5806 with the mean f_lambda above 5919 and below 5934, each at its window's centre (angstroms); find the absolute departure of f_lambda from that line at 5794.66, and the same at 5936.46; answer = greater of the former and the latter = 0.59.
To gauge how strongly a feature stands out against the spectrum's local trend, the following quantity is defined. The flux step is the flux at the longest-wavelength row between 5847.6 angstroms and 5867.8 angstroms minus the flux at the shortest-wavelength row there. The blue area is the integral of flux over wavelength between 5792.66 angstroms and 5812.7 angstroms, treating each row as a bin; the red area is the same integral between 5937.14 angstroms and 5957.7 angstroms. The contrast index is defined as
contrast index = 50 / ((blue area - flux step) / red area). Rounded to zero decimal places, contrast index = 55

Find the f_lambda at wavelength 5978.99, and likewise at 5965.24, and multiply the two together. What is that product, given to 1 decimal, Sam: 6.4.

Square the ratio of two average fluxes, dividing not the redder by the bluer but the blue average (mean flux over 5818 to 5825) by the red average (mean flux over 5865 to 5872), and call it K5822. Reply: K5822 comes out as 0.96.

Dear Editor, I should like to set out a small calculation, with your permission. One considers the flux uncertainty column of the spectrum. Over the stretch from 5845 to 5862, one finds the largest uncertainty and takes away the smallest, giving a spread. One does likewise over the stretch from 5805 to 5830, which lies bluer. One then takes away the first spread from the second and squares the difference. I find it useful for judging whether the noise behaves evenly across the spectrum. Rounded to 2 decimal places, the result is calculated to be 0.01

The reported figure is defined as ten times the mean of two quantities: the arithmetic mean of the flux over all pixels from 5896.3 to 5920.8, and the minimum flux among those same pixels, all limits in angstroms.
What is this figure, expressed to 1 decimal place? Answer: 24.8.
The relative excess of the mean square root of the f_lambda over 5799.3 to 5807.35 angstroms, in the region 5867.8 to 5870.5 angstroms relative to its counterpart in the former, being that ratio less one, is 0.016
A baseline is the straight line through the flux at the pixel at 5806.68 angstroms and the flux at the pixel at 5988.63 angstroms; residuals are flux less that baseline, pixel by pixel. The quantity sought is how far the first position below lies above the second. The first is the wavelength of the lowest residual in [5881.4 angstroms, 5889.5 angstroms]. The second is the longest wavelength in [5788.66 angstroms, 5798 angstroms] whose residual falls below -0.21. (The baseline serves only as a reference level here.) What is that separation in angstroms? 90.1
